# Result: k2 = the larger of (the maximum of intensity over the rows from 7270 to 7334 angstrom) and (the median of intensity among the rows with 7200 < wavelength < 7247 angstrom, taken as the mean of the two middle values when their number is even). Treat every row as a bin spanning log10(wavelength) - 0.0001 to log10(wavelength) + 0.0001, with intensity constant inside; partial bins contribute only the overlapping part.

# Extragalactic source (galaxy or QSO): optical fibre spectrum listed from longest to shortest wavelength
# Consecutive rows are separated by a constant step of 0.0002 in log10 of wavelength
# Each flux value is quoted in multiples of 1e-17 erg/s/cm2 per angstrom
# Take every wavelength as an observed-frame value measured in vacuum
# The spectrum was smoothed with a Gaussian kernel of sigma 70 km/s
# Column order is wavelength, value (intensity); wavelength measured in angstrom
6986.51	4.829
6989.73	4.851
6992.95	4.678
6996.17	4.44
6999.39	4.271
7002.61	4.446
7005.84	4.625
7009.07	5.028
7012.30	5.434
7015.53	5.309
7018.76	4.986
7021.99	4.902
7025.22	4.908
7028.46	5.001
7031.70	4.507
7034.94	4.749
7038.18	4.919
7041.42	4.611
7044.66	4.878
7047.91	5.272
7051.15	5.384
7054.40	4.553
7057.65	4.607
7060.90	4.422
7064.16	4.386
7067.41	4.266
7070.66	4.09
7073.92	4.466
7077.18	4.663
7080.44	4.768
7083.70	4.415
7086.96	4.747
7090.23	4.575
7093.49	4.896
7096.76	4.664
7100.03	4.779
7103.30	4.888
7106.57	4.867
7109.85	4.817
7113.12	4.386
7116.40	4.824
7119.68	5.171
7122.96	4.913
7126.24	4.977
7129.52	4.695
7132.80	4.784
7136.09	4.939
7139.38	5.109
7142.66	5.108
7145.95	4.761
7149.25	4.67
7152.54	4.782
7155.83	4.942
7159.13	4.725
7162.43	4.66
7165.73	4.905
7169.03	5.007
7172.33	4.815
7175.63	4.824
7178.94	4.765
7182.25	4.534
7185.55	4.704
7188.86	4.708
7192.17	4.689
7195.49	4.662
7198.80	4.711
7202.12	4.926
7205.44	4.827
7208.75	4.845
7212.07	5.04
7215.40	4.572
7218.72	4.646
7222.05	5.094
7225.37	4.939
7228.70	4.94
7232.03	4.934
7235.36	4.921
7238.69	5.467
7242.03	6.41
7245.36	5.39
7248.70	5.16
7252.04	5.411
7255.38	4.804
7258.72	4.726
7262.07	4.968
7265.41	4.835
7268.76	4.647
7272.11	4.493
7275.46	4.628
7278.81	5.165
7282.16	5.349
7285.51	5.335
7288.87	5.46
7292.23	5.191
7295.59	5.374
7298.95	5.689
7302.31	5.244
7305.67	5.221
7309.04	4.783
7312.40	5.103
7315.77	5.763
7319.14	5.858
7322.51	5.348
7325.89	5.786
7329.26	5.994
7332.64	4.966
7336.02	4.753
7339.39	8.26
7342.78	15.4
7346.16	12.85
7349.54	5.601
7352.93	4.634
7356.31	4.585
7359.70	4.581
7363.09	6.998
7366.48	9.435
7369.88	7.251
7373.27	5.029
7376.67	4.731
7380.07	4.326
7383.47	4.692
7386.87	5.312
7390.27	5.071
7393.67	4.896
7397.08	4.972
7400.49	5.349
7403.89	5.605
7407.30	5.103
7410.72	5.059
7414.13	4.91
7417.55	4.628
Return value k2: 5.99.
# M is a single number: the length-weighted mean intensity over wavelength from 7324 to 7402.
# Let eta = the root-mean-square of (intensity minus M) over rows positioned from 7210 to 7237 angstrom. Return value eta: 1.45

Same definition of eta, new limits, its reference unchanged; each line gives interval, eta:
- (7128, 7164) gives 1.50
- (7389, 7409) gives 1.18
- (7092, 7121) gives 1.52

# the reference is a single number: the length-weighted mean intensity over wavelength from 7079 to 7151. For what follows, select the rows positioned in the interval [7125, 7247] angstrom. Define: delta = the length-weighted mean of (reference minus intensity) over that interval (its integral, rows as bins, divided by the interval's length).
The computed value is -0.1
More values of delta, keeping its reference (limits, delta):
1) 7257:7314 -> -0.3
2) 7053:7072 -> 0.4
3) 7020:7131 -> 0.1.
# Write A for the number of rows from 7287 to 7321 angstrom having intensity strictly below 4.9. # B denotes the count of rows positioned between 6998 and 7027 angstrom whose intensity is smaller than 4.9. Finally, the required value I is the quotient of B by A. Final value 3.0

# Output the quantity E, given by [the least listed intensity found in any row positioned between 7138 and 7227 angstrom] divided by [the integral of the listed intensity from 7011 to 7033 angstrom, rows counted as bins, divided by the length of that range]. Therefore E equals 0.91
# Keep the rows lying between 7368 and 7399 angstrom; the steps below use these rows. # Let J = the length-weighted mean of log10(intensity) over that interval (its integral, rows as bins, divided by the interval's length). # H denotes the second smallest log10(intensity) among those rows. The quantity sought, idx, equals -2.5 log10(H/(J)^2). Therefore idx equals -0.32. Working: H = 0.671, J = 0.708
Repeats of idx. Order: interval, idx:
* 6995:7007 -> -0.47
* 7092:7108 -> -0.41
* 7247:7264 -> -0.36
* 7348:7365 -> -0.27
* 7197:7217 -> -0.40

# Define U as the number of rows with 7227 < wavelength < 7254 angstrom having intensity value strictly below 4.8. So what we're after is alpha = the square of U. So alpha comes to 0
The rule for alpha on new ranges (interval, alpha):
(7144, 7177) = 25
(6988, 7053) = 64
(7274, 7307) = 1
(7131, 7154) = 16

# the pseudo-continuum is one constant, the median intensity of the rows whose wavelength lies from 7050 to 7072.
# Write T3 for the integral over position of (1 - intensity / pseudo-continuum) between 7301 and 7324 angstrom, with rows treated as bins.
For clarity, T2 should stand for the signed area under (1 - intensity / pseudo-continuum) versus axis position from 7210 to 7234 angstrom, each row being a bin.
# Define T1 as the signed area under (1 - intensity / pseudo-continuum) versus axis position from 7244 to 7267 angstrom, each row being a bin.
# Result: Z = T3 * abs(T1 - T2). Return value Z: -3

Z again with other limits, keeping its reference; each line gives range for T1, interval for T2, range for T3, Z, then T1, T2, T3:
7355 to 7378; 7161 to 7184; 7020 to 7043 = -14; -8.9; -1.9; -2.0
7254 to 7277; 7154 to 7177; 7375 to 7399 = -1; -1.6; -2.2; -2.4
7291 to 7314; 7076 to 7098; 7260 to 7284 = -7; -4.2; -1.3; -2.4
